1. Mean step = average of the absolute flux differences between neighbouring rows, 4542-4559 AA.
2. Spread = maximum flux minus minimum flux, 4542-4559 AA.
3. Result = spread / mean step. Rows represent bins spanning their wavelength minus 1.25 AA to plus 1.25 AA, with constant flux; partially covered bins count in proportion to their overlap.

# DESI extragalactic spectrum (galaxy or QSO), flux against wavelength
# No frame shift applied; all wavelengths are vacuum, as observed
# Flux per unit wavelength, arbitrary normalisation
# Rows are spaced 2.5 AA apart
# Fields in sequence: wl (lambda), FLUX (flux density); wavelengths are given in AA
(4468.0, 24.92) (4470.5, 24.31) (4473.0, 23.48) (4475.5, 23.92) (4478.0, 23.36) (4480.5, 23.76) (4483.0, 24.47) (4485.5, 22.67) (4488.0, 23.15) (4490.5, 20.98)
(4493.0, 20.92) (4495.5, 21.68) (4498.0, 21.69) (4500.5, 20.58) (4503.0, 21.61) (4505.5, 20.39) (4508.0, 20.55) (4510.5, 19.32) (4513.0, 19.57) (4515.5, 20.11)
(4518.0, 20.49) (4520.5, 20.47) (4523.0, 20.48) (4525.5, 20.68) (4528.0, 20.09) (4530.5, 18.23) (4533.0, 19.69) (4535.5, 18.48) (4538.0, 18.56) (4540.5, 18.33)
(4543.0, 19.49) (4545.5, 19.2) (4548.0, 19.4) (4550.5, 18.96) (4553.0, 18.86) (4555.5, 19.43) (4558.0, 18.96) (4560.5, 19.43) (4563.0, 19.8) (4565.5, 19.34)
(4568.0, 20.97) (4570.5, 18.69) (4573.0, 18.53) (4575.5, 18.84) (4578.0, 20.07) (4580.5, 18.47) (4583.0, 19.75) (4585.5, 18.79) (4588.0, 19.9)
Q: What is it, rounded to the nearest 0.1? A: 1.8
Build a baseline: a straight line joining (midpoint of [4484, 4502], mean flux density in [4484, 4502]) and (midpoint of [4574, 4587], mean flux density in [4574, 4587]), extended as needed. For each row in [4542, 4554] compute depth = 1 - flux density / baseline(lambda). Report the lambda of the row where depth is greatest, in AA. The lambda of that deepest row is 4553.0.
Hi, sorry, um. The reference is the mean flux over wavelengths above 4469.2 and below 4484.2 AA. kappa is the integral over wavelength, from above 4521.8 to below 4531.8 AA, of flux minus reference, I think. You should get -40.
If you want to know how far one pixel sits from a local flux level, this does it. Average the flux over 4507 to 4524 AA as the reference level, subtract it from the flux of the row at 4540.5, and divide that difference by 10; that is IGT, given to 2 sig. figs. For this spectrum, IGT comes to -0.18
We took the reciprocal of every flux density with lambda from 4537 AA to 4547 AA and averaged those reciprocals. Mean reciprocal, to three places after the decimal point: 0.053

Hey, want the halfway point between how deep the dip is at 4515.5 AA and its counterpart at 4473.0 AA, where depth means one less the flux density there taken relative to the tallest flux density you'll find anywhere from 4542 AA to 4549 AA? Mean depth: -0.118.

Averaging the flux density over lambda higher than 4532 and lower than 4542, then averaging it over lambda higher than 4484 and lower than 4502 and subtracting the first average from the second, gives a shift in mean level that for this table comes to 2.9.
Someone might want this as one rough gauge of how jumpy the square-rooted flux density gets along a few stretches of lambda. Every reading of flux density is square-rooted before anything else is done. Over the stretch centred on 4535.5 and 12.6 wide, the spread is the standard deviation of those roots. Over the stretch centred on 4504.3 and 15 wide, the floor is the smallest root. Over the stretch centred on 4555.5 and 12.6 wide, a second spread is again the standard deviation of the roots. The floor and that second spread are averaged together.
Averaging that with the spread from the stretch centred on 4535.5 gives 1.14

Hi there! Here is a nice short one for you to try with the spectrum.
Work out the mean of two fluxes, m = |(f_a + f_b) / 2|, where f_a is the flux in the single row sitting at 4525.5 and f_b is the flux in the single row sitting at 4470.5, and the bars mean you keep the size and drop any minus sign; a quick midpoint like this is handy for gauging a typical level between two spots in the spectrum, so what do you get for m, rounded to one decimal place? 22.5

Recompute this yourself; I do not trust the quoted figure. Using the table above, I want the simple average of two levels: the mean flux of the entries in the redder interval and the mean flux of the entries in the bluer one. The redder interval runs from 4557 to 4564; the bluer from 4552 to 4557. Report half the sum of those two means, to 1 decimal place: 19.3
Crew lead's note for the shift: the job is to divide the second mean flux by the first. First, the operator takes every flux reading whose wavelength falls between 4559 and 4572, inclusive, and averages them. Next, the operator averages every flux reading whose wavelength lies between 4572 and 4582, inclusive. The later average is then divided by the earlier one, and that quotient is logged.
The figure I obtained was 0.97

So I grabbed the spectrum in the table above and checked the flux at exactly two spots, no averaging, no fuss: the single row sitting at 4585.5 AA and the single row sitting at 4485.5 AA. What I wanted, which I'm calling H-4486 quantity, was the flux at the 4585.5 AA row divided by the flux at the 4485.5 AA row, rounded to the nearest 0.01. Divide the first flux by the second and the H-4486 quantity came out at 0.83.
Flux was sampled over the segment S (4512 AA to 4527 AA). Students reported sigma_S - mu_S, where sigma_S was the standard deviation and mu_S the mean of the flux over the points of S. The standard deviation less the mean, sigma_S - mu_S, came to -19.9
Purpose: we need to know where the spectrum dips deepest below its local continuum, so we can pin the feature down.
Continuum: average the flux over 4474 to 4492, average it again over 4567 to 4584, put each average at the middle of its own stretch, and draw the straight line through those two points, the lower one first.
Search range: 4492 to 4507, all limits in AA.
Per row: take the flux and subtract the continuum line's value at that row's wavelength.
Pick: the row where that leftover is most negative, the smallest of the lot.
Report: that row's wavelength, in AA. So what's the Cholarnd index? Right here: 4500.5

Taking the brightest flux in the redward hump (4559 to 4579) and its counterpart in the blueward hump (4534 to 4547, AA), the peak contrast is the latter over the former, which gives 0.93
